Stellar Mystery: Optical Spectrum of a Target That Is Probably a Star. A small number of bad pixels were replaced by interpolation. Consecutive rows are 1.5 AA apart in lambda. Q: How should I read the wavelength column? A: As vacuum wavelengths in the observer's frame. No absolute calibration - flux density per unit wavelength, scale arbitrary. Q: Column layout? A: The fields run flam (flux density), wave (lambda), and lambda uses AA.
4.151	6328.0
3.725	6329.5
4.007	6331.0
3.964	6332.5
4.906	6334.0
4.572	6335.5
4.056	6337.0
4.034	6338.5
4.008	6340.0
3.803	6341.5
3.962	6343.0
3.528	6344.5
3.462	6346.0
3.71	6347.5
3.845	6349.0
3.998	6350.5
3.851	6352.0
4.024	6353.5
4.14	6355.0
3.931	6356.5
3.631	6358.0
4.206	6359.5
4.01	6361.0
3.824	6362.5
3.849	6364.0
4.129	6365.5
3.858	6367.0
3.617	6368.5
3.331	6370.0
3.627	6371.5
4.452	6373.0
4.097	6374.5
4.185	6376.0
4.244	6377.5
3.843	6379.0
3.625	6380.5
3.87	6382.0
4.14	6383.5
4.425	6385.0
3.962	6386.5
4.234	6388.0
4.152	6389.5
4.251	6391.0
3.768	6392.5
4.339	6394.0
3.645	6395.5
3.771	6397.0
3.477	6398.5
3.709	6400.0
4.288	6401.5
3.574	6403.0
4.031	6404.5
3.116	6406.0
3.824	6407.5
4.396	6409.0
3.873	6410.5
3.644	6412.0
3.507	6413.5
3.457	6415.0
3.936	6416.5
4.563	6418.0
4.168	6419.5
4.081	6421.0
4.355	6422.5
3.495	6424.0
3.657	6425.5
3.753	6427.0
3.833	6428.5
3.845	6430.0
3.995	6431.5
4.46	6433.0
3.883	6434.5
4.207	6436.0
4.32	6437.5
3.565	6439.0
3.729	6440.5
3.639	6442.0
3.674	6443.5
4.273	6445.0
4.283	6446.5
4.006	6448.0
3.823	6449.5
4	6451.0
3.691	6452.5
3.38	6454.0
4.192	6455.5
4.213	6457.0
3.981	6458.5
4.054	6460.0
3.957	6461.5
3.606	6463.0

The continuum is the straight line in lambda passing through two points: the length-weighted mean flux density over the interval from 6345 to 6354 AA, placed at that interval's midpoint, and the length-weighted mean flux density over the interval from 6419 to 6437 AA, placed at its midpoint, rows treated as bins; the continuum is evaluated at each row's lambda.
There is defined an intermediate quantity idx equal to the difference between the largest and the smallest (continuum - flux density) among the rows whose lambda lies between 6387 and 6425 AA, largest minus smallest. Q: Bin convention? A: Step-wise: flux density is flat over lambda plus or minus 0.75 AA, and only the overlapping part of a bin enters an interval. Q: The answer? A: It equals 1.4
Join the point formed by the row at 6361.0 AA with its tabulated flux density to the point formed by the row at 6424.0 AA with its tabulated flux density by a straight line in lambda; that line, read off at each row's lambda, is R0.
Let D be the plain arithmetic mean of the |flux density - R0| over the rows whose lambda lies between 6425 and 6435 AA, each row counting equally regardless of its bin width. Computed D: 0.47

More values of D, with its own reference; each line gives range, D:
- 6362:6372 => 0.26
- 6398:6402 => 0.28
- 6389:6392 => 0.43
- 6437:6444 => 0.43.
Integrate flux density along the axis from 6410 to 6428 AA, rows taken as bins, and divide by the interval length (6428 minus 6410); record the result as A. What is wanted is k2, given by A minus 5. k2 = -1.13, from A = 3.87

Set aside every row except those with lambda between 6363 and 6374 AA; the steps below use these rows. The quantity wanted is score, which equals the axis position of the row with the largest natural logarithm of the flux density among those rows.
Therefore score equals 6373.0 AA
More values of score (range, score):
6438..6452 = 6446.5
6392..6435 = 6418.0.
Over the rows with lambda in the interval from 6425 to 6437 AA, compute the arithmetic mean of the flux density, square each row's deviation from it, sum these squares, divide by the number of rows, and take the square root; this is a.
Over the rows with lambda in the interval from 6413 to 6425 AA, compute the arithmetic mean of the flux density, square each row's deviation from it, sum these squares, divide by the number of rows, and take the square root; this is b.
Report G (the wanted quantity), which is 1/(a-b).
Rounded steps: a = 0.25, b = 0.40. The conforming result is -7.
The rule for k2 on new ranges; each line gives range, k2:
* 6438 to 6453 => -1.12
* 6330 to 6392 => -1.02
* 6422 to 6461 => -1.07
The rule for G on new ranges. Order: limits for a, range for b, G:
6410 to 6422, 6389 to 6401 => 19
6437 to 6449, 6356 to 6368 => 8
